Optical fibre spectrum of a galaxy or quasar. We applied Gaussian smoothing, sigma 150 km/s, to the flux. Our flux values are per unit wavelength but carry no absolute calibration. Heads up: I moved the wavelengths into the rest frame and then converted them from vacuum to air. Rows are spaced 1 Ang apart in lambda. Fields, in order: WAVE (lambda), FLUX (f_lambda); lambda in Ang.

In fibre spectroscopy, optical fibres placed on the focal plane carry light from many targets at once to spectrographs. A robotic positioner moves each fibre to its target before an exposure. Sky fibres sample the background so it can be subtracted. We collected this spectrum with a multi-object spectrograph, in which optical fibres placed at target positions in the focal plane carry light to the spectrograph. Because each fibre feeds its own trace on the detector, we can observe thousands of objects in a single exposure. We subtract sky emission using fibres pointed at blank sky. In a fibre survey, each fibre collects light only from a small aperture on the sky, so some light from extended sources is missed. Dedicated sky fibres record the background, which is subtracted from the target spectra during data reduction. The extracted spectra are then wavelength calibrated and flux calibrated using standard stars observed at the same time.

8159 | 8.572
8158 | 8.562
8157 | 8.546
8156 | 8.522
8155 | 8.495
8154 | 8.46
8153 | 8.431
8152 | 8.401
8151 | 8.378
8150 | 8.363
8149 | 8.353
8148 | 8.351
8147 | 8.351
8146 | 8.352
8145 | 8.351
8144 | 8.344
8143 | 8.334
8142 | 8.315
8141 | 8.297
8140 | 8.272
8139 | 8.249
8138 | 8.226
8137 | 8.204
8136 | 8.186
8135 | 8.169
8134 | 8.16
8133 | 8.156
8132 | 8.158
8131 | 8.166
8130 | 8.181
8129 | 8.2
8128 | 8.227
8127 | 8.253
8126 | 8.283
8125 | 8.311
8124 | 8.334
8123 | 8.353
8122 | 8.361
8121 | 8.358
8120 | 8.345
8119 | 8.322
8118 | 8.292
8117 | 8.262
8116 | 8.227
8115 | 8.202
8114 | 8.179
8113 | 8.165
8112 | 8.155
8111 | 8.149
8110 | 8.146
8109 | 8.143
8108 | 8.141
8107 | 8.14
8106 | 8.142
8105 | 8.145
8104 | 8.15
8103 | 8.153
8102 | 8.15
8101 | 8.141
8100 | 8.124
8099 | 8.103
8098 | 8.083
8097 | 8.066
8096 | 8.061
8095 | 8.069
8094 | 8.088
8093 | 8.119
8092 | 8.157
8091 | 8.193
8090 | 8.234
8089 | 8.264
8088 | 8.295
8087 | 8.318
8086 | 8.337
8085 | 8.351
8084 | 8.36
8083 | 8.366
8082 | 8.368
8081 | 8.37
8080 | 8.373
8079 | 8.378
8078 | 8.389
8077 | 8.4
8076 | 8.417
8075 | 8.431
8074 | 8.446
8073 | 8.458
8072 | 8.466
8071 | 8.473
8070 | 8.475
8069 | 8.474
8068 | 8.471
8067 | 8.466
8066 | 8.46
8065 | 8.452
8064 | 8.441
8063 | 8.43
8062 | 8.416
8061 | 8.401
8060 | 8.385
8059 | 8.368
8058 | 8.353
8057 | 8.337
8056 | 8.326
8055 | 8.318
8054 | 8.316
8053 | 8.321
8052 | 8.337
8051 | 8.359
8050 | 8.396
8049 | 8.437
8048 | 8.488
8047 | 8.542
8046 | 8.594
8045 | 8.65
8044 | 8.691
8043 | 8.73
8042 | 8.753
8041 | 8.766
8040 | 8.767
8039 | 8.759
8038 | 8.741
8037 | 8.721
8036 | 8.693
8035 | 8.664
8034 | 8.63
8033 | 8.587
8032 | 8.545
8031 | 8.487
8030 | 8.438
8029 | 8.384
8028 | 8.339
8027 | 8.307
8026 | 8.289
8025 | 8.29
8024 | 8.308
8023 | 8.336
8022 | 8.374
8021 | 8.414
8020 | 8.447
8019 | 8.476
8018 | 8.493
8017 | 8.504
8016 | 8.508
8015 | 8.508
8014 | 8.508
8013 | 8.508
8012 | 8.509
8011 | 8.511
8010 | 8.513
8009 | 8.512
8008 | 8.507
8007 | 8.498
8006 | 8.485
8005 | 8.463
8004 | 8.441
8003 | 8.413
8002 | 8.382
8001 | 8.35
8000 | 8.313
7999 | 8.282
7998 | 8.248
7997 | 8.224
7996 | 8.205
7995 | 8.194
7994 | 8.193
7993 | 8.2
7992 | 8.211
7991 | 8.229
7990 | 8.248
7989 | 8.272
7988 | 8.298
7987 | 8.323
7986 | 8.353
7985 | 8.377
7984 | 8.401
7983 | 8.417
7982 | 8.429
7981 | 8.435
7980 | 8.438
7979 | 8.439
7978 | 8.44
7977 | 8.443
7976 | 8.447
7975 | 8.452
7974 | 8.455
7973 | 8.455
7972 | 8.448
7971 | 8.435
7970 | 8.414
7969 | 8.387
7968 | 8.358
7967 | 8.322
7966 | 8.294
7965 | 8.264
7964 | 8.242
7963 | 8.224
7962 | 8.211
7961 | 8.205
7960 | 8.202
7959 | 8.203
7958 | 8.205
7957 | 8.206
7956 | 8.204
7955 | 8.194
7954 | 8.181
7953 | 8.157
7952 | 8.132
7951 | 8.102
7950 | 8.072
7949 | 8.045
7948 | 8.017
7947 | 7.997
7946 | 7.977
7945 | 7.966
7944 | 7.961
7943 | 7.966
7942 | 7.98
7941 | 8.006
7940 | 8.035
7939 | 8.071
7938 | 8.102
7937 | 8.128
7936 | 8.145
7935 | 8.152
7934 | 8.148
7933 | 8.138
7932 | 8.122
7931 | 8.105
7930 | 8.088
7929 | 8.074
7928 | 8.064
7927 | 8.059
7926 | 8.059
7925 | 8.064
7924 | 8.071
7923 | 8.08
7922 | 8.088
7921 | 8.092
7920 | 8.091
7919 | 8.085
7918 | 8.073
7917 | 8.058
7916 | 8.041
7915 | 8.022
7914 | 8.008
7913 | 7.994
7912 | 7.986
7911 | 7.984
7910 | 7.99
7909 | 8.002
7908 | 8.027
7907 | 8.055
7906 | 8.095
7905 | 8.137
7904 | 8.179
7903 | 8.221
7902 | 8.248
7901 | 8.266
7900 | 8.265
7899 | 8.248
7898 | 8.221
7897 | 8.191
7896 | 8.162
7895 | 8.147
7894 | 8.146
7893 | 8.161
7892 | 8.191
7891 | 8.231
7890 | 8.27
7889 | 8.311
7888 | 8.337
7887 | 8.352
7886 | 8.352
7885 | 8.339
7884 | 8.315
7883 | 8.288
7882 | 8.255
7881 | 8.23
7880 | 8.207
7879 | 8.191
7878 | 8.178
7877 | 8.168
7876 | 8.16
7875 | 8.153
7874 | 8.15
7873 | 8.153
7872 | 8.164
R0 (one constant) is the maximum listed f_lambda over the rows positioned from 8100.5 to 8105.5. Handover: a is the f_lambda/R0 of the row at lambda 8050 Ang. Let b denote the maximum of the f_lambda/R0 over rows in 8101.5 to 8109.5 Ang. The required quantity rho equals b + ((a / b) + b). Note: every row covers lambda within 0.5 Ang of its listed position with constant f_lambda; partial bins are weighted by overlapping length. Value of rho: 3.030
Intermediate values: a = 1.03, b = 1.00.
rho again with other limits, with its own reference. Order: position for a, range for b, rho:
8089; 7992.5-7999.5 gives 3.029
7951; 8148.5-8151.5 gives 3.022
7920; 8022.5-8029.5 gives 3.022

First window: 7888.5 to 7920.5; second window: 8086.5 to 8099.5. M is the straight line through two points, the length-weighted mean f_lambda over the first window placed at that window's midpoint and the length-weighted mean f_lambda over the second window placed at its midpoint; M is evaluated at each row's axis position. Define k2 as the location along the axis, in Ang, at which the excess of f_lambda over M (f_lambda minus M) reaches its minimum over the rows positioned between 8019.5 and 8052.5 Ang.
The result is 8026 Ang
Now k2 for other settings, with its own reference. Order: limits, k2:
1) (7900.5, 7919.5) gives 7911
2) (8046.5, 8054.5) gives 8054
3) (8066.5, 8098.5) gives 8096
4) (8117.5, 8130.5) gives 8130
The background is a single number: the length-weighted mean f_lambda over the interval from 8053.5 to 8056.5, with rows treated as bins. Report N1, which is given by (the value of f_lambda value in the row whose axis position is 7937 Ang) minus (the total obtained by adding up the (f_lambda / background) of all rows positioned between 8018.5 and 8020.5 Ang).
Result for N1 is 6.1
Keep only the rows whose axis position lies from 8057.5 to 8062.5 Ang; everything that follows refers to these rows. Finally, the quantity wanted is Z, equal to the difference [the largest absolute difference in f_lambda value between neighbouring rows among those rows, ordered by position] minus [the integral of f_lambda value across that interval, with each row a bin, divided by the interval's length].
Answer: -8.37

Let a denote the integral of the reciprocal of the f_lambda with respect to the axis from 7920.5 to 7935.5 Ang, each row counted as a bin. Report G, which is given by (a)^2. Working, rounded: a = 1.9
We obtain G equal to 3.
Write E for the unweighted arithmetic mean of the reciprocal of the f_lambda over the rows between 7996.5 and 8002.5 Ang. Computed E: 0.120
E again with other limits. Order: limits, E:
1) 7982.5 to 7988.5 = 0.120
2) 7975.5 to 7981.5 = 0.118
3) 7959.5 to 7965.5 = 0.122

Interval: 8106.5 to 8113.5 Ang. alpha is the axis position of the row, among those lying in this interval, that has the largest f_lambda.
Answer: 8113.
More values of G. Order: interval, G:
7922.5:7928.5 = 1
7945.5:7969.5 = 9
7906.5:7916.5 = 2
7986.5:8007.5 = 6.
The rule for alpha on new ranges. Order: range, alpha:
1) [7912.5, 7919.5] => 7919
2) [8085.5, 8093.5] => 8086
